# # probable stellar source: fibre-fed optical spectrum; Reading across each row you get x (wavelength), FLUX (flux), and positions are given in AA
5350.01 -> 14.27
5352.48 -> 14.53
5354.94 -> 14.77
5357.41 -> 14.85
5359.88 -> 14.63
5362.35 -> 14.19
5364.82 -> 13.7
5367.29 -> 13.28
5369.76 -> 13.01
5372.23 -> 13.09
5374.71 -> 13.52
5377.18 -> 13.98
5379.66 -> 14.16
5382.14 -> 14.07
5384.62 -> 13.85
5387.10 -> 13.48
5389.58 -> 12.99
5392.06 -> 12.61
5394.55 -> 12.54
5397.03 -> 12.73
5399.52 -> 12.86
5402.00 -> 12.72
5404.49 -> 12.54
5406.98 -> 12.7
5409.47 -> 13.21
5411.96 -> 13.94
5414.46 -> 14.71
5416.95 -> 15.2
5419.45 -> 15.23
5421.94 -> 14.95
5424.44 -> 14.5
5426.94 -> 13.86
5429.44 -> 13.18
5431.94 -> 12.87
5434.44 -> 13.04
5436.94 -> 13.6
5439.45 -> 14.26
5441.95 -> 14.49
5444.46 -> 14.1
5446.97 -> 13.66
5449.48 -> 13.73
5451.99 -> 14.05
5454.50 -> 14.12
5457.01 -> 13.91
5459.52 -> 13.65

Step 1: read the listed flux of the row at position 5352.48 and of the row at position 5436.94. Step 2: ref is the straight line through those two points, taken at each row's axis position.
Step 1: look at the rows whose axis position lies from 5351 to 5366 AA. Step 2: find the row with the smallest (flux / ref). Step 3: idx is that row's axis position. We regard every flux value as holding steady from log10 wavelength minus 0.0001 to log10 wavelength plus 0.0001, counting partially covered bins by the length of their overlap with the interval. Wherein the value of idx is 5364.82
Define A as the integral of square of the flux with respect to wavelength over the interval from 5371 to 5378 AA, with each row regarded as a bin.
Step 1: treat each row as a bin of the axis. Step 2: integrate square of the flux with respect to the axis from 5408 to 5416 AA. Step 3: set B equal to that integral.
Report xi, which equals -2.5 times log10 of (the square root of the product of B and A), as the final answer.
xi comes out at -7.88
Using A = 1277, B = 1564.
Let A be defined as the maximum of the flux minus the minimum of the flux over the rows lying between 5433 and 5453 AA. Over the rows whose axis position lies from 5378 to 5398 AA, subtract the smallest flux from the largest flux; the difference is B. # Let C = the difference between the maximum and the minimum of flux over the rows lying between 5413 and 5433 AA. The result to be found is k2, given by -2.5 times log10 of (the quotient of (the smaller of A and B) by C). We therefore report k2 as 0.53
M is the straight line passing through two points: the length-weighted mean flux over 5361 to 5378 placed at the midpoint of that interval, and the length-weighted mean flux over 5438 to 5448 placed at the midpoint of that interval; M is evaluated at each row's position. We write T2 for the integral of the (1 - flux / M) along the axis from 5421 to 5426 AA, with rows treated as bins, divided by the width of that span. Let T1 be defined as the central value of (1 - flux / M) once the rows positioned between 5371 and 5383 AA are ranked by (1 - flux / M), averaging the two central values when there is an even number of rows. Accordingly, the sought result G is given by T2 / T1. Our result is 1.8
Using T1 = -0.028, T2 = -0.05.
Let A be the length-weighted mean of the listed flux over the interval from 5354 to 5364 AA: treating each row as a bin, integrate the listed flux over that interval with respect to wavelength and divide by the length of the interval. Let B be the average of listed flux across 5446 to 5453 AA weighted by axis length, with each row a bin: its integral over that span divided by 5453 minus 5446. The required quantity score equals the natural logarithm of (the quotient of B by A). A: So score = -0.05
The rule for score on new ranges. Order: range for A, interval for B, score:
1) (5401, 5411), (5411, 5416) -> 0.11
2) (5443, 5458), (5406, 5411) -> -0.07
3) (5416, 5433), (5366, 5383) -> -0.05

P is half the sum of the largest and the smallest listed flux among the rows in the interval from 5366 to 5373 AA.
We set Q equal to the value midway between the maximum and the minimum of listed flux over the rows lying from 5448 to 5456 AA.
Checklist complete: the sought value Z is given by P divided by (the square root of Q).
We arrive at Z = 3.5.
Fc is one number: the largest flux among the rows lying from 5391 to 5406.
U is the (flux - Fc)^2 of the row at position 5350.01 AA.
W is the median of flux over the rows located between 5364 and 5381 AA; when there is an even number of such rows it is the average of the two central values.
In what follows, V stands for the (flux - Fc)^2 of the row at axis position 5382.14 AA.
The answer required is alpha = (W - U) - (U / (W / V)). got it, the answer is 11.3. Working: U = 2.0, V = 1.5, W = 13.5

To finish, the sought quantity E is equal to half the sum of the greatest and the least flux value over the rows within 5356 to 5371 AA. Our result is 13.9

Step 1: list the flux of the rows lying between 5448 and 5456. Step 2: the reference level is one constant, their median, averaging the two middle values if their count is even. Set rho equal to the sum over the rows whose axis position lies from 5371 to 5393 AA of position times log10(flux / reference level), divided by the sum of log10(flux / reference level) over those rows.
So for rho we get 5384.7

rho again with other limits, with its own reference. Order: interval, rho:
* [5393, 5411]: 5401.5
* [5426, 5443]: 5430.6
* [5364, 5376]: 5370.1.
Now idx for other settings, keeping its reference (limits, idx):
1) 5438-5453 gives 5446.97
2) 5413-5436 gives 5431.94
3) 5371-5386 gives 5372.23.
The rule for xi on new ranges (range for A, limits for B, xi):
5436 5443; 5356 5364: -7.97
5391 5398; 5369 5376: -7.67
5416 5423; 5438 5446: -8.02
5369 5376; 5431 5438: -7.72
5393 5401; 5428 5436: -7.81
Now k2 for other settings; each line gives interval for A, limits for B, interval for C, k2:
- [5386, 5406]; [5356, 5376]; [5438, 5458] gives -0.14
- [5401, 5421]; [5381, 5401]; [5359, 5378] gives 0.06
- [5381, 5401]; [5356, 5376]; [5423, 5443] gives 0.07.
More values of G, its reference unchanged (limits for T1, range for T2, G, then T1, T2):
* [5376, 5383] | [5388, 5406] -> -2.4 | -0.032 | 0.07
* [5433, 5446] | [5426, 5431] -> 17.6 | 0.002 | 0.04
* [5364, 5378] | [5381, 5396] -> 2.9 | 0.011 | 0.03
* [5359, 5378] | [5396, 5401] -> -14.0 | -0.005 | 0.07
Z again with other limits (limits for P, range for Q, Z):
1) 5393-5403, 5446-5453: 3.4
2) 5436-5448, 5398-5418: 3.8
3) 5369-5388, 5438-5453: 3.6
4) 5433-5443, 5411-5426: 3.6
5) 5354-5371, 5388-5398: 3.9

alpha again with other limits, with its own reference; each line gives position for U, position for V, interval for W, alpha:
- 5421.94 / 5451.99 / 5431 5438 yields 8.2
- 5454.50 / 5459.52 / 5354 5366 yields 13.0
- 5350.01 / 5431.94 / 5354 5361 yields 12.8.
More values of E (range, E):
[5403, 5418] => 13.9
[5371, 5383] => 13.6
